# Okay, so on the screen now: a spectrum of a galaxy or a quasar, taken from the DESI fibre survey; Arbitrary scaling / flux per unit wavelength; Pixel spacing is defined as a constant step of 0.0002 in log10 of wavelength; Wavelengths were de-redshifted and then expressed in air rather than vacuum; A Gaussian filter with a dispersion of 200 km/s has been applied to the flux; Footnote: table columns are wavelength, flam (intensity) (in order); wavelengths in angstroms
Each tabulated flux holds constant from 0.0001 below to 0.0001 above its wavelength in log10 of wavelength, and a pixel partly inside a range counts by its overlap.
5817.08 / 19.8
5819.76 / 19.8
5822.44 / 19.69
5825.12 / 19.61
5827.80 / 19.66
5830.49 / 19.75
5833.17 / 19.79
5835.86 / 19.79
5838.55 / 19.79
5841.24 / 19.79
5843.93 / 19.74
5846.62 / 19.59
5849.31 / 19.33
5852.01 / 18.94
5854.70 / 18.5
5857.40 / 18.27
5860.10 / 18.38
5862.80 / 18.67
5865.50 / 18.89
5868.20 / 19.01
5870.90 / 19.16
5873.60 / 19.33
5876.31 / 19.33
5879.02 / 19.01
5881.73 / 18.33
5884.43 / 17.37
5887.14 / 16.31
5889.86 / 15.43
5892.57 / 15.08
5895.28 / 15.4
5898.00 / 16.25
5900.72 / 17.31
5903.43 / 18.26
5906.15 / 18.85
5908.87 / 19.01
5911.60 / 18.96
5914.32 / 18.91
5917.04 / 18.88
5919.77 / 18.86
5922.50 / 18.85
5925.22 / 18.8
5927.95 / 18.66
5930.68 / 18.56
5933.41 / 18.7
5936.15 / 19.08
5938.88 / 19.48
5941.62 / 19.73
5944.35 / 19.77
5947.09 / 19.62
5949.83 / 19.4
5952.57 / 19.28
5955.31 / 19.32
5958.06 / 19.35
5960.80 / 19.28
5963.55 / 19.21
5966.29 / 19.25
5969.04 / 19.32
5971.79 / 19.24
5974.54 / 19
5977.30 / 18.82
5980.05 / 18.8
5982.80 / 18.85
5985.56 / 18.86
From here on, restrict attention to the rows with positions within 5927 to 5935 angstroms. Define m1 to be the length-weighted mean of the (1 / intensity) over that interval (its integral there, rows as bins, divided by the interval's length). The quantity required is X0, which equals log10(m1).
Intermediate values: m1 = 0.0536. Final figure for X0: -1.27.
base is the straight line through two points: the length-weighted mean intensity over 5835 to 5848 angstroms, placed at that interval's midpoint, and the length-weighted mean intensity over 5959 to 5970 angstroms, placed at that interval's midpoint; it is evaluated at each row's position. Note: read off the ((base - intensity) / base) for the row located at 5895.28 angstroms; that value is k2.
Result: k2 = 0.21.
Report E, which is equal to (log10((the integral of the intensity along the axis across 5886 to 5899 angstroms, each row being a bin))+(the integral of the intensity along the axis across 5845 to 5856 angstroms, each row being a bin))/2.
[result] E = 106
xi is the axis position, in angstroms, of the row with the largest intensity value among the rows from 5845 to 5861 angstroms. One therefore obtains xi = 5846.62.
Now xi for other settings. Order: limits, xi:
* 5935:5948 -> 5944.35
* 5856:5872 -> 5870.90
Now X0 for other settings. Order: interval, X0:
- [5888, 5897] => -1.19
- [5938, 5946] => -1.29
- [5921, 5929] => -1.27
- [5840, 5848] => -1.29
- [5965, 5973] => -1.29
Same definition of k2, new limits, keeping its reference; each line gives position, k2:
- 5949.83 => 0.00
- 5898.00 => 0.17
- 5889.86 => 0.21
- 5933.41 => 0.04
